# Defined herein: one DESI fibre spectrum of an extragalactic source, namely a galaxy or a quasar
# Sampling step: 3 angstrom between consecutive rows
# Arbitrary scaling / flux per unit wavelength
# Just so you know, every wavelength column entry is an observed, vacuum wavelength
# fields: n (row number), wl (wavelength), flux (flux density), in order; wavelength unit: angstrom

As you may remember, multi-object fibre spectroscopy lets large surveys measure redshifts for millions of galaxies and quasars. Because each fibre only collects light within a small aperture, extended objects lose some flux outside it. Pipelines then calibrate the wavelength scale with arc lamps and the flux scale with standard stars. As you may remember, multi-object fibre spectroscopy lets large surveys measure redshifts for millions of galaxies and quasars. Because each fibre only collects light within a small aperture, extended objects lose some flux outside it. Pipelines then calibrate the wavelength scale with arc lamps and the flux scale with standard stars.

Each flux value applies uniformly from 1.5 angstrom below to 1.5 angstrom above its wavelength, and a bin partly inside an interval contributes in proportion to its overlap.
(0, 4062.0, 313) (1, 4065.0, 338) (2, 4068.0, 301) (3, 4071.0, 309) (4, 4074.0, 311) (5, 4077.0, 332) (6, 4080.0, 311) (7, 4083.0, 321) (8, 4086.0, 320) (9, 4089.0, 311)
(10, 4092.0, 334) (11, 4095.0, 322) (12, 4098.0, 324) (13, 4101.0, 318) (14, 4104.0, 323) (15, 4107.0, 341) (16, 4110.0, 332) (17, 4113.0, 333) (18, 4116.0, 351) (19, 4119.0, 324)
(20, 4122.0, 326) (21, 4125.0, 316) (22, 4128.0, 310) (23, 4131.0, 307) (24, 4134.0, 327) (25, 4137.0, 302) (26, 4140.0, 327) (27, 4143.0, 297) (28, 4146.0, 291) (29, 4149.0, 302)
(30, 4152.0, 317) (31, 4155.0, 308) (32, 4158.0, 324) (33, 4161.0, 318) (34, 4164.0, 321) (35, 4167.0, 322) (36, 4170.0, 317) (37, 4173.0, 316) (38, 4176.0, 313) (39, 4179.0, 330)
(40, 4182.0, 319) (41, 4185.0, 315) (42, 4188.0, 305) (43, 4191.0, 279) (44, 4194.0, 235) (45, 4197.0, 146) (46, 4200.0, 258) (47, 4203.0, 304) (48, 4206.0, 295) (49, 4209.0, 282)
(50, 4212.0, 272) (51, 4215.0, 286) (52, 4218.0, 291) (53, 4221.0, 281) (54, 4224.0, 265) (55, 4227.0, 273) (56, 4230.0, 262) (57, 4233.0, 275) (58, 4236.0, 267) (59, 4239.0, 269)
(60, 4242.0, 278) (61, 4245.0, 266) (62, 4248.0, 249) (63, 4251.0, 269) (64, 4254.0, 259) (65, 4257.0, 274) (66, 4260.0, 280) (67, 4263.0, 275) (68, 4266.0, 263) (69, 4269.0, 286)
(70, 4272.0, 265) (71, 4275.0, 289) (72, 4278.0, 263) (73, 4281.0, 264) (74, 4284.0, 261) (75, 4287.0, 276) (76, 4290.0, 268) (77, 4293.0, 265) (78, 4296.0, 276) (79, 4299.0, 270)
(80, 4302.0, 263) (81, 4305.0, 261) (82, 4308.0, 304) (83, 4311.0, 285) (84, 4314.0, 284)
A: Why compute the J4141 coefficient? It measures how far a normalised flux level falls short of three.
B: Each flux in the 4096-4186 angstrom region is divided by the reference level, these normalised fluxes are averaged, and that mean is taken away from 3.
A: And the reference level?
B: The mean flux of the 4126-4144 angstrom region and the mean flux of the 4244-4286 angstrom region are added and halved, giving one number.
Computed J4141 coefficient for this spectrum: 1.90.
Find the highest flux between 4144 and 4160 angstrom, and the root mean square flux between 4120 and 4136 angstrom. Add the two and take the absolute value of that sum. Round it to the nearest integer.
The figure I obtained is 641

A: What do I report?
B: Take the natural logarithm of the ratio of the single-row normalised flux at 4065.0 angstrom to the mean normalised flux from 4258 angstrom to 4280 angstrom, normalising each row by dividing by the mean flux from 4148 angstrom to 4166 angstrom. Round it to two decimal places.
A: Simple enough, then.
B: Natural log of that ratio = 0.21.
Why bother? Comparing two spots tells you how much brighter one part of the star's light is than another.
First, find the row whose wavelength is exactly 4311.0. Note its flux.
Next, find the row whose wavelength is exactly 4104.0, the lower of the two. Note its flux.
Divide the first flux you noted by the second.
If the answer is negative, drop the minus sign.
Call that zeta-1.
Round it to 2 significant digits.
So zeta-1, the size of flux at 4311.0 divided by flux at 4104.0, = 0.88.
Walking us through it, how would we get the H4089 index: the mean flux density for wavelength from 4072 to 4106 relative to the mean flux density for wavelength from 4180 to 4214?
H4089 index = 1.17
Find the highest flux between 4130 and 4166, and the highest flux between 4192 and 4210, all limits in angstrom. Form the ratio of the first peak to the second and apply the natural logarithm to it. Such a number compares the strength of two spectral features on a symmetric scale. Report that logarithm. 0.07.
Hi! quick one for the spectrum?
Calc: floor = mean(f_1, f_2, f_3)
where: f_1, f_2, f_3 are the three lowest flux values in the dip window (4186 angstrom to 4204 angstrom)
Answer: 213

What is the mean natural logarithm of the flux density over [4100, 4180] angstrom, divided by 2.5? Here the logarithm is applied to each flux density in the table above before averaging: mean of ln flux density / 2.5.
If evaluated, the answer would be 2.31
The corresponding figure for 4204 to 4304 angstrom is 2.24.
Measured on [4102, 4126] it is 2.32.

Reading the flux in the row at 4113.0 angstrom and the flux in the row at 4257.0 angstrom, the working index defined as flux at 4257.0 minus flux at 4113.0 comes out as -59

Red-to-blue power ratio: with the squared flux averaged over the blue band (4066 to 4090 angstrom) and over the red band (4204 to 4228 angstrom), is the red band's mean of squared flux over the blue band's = 0.80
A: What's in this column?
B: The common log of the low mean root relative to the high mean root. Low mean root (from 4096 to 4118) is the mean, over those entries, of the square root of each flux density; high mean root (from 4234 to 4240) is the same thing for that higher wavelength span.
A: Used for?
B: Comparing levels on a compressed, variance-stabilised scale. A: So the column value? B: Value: 0.046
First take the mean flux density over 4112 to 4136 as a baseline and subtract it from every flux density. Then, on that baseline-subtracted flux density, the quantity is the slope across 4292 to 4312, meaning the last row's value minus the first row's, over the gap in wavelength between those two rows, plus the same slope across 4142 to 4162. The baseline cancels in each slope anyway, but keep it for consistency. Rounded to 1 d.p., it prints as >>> 2.3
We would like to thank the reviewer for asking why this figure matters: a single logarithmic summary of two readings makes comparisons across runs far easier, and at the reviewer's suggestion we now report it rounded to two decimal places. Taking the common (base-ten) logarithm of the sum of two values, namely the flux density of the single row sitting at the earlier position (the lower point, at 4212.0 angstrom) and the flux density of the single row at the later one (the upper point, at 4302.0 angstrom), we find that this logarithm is 2.73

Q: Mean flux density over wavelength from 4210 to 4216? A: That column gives 279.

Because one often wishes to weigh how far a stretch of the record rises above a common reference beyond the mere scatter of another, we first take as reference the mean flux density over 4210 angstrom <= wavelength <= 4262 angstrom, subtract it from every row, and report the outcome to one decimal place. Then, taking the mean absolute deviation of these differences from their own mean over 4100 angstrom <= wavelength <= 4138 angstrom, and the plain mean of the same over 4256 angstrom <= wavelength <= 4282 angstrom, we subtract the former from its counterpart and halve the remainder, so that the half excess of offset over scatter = -4.3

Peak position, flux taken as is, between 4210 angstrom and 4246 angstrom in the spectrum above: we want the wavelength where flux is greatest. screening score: 4218.0 angstrom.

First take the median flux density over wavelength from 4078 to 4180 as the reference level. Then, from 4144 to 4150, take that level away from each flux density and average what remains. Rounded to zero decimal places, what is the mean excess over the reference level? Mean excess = -24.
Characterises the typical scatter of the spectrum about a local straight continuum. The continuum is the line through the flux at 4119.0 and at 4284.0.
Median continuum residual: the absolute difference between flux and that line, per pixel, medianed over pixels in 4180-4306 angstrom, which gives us 10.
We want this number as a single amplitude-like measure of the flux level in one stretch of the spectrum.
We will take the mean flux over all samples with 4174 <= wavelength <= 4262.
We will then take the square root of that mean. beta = 16.6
